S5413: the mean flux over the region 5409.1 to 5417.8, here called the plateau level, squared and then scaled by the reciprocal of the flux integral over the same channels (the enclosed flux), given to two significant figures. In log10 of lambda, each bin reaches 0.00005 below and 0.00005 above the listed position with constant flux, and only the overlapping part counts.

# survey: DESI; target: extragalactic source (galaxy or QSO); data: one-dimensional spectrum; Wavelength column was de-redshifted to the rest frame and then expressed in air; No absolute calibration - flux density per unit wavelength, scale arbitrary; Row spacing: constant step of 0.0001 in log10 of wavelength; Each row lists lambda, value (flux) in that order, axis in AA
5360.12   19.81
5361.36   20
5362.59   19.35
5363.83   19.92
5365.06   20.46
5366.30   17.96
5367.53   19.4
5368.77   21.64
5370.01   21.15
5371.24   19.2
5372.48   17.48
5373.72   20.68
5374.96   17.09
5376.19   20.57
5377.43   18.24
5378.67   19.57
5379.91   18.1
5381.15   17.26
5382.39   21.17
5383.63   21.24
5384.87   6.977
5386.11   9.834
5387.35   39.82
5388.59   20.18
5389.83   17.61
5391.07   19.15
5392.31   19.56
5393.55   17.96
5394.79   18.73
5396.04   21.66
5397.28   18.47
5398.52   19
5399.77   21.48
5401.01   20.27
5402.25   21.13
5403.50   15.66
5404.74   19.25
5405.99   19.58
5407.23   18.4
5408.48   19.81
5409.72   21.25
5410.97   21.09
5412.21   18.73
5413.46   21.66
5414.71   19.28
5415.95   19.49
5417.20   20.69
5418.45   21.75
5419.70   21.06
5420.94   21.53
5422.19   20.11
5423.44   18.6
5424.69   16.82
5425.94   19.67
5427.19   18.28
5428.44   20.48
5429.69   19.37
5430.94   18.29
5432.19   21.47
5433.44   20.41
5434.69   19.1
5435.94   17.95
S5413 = 2.3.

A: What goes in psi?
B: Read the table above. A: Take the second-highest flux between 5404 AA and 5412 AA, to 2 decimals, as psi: 21.09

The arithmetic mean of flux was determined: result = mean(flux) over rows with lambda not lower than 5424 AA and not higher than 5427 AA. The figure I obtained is 18.2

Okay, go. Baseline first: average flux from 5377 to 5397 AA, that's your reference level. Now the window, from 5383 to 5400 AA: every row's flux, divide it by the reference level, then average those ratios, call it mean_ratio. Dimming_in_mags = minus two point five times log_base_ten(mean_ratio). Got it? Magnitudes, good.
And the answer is -0.01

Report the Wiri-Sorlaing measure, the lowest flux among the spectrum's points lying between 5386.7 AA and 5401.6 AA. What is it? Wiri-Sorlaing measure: 17.61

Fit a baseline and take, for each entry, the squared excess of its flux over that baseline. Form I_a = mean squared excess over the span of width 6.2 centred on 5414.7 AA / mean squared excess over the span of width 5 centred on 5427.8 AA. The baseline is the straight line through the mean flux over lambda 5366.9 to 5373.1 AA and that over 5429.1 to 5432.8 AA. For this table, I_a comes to 1.7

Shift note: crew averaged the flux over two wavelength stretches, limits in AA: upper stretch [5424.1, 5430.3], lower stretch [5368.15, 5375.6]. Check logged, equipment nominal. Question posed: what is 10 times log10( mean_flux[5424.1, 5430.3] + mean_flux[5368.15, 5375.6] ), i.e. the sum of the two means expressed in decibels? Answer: 15.9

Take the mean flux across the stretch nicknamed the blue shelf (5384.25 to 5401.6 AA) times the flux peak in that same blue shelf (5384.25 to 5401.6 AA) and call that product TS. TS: 770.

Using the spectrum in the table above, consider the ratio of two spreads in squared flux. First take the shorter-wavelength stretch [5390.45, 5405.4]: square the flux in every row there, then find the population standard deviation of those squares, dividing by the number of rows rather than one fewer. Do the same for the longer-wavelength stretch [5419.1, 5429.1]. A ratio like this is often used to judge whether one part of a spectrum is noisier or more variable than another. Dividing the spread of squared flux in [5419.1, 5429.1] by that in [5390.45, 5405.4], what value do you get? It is 0.9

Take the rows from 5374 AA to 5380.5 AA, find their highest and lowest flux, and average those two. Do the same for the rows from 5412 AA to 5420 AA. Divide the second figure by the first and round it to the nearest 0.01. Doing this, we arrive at 1.07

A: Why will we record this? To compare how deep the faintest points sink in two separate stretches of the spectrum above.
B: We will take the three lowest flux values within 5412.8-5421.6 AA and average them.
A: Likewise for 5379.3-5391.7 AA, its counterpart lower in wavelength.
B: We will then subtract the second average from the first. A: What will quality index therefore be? 8.5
